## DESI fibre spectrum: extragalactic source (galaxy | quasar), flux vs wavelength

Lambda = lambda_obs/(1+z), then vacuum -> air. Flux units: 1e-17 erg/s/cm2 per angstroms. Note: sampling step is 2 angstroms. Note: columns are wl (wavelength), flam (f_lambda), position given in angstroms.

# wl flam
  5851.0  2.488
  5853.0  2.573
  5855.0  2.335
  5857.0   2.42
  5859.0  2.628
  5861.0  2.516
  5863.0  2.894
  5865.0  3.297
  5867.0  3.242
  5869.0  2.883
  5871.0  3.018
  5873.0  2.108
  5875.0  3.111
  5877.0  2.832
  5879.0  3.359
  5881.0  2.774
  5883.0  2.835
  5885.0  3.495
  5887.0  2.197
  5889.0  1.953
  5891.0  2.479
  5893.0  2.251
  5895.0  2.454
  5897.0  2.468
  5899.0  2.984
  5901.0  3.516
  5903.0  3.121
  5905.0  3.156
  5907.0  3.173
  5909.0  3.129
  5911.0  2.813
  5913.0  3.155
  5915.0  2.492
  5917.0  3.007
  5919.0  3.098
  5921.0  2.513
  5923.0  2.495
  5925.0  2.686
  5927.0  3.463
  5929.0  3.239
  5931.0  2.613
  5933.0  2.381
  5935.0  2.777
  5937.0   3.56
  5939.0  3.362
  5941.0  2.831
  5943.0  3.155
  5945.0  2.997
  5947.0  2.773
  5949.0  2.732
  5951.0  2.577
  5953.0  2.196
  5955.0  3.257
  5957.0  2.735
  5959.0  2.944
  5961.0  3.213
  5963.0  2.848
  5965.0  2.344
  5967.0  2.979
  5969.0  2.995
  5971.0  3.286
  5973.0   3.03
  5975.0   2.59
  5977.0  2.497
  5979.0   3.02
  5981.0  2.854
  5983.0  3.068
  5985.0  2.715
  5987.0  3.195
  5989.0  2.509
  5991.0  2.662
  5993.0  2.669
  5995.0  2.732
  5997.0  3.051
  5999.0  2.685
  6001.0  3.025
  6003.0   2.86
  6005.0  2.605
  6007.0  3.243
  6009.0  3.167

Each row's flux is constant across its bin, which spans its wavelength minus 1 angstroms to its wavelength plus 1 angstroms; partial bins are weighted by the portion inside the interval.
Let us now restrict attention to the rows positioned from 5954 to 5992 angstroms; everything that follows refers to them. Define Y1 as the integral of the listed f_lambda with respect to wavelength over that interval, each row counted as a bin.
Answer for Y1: 109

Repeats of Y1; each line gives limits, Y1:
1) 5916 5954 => 109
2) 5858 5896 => 105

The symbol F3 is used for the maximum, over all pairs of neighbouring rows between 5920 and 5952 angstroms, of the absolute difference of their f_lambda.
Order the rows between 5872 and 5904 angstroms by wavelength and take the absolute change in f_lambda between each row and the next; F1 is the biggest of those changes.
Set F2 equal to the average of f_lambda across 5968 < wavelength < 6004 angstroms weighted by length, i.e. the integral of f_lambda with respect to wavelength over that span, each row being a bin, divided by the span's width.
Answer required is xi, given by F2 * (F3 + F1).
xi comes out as 5.9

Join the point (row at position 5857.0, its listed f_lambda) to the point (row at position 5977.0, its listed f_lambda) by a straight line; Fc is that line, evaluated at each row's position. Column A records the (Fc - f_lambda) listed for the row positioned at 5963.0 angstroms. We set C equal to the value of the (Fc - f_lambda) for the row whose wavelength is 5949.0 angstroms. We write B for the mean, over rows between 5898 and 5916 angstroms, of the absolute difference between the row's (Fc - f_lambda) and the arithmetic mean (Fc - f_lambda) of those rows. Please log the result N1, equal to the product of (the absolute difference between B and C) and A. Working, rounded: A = -0.4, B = 0.198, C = -0.3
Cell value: -0.16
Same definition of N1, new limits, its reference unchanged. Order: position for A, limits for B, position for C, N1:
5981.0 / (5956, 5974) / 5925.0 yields -0.15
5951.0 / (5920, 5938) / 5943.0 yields -0.10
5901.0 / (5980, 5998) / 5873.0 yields -0.14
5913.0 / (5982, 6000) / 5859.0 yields -0.28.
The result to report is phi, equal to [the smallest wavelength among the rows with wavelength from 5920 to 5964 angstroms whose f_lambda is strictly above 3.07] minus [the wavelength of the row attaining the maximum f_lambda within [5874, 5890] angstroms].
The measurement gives 42 angstroms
